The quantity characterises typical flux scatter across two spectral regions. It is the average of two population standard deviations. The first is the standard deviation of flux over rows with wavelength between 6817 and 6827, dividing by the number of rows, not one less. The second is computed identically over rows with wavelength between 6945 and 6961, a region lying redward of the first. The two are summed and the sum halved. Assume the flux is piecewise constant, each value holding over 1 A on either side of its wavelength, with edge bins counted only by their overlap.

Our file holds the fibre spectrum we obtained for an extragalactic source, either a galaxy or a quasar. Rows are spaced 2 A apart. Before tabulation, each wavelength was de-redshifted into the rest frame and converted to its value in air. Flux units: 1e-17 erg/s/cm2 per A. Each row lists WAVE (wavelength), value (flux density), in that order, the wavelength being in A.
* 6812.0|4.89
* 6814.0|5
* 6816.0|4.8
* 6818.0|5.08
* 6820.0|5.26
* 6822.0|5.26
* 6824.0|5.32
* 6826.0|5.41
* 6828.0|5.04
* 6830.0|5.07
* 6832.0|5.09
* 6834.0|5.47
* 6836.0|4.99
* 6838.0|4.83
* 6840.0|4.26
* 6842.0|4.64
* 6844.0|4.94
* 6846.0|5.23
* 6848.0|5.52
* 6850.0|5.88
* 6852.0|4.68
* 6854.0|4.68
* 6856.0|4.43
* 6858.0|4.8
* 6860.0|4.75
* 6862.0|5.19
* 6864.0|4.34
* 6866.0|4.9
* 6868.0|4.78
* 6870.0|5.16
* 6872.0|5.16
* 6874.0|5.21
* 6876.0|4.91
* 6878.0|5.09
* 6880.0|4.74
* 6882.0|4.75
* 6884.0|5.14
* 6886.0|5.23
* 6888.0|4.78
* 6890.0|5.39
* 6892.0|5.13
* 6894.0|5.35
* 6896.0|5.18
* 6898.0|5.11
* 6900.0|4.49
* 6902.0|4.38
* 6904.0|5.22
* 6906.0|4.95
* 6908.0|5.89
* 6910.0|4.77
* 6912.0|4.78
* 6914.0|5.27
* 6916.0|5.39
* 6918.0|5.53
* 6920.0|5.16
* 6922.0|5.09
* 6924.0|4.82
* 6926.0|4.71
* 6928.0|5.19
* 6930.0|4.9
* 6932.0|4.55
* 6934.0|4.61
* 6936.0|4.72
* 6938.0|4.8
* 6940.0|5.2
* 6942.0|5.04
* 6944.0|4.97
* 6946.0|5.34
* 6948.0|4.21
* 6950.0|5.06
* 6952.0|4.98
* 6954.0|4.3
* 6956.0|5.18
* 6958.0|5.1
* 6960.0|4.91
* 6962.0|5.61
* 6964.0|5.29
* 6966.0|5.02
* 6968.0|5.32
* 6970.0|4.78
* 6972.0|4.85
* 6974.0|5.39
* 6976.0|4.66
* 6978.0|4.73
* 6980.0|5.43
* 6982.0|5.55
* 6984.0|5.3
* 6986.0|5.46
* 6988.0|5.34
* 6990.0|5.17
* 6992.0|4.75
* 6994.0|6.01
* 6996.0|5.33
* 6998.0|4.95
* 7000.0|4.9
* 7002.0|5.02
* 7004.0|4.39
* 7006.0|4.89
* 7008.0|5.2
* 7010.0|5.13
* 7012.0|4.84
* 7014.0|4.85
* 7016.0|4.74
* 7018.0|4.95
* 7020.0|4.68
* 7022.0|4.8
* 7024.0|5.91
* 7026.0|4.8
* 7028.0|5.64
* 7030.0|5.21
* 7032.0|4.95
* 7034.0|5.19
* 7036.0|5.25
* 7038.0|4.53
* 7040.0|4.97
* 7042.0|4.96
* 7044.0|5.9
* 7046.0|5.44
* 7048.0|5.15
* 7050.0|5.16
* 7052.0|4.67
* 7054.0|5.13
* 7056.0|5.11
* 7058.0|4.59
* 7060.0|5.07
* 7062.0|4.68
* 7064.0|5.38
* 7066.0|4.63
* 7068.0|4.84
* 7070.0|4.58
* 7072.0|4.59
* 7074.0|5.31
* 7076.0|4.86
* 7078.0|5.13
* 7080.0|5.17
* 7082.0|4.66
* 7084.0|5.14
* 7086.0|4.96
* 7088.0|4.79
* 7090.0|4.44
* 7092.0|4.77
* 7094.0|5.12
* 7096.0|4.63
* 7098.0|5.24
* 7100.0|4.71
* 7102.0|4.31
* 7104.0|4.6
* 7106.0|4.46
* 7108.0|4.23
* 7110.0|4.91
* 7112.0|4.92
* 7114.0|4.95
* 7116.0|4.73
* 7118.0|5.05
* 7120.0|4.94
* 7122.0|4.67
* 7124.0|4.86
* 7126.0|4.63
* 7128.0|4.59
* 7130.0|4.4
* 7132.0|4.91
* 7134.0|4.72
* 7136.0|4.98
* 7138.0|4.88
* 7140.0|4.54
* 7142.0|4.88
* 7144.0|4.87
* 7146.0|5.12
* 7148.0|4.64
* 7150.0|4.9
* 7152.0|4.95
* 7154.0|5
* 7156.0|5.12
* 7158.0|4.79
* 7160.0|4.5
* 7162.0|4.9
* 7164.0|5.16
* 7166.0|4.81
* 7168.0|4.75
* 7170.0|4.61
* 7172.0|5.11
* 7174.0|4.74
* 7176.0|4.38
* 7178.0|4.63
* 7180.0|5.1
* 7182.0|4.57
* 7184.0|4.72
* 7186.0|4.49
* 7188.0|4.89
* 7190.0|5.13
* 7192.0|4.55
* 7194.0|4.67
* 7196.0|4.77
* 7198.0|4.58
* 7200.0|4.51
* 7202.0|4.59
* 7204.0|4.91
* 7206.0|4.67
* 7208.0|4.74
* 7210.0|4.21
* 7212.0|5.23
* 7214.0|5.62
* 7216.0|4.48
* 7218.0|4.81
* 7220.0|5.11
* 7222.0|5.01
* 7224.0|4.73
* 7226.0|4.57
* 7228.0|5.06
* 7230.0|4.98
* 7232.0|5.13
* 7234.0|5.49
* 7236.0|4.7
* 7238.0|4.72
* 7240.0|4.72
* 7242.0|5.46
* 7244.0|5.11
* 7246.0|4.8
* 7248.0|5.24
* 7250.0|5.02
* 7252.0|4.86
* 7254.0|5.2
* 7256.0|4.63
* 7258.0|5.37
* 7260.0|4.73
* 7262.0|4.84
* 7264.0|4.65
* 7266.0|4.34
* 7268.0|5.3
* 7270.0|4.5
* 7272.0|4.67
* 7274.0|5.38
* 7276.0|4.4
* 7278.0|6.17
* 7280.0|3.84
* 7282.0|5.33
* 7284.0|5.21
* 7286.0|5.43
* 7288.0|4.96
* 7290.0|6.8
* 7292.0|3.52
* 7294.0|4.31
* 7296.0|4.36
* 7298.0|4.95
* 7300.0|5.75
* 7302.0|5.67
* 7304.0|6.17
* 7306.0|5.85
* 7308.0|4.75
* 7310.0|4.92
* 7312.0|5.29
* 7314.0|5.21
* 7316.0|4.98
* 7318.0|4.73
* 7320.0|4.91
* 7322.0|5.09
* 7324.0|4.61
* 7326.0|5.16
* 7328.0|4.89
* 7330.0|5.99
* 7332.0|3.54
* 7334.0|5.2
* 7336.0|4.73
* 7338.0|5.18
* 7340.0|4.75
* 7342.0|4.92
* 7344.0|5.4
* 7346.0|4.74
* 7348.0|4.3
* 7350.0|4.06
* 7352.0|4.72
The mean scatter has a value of 0.25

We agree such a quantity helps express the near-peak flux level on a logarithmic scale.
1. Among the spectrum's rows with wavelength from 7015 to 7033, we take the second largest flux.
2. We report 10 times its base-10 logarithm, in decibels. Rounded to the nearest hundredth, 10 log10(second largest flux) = 7.51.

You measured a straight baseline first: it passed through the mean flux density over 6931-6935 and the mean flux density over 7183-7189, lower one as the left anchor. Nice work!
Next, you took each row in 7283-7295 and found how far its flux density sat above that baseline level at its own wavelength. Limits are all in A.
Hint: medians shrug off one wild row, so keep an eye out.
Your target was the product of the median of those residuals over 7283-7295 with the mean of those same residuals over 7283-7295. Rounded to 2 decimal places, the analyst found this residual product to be 0.10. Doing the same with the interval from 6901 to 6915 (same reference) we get 0.18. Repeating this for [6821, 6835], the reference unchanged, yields 0.52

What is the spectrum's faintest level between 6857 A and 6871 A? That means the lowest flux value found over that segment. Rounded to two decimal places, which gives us 4.34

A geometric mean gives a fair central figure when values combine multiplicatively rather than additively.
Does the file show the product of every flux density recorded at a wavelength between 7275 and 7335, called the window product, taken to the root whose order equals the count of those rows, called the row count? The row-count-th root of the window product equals 5.01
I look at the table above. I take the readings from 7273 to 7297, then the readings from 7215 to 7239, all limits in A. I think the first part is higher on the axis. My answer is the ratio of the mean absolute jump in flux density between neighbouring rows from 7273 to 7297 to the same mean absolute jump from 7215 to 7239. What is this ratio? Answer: 4.4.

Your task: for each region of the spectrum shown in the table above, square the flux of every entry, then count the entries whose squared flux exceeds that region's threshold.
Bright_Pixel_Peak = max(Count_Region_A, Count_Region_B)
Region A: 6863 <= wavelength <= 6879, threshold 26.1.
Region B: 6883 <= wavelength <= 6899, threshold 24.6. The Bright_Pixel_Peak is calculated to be 7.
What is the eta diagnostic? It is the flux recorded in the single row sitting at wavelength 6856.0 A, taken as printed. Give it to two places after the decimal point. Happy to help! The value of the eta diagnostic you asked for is 4.43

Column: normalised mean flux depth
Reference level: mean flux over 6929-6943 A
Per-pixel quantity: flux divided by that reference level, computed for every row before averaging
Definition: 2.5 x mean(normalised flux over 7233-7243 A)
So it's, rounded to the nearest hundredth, 2.60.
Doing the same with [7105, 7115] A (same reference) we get 2.43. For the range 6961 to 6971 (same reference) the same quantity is 2.69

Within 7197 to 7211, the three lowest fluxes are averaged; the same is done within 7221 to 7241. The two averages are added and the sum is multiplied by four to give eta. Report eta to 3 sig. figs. 36.4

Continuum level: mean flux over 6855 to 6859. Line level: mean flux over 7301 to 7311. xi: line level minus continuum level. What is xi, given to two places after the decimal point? 0.86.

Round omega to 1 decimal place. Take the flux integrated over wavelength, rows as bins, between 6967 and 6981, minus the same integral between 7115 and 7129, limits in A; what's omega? 3.4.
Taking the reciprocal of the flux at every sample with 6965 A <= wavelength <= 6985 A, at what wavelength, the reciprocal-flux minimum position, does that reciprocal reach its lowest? 6982.0 A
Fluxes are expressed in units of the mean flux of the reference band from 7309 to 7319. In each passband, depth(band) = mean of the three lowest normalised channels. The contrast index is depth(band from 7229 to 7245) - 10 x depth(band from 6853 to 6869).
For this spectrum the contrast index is -7.98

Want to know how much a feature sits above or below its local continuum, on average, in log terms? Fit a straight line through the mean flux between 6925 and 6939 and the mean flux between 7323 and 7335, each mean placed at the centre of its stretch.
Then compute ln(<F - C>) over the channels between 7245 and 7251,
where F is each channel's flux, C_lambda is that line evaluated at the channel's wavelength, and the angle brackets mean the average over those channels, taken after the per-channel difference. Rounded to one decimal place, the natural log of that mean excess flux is -1.9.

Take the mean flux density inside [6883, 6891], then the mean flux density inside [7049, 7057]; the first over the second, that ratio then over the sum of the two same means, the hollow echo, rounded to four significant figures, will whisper 0.1008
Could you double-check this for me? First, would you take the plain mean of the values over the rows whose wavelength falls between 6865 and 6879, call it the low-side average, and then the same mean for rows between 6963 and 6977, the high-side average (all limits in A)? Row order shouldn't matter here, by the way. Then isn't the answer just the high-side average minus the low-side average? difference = 0.01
